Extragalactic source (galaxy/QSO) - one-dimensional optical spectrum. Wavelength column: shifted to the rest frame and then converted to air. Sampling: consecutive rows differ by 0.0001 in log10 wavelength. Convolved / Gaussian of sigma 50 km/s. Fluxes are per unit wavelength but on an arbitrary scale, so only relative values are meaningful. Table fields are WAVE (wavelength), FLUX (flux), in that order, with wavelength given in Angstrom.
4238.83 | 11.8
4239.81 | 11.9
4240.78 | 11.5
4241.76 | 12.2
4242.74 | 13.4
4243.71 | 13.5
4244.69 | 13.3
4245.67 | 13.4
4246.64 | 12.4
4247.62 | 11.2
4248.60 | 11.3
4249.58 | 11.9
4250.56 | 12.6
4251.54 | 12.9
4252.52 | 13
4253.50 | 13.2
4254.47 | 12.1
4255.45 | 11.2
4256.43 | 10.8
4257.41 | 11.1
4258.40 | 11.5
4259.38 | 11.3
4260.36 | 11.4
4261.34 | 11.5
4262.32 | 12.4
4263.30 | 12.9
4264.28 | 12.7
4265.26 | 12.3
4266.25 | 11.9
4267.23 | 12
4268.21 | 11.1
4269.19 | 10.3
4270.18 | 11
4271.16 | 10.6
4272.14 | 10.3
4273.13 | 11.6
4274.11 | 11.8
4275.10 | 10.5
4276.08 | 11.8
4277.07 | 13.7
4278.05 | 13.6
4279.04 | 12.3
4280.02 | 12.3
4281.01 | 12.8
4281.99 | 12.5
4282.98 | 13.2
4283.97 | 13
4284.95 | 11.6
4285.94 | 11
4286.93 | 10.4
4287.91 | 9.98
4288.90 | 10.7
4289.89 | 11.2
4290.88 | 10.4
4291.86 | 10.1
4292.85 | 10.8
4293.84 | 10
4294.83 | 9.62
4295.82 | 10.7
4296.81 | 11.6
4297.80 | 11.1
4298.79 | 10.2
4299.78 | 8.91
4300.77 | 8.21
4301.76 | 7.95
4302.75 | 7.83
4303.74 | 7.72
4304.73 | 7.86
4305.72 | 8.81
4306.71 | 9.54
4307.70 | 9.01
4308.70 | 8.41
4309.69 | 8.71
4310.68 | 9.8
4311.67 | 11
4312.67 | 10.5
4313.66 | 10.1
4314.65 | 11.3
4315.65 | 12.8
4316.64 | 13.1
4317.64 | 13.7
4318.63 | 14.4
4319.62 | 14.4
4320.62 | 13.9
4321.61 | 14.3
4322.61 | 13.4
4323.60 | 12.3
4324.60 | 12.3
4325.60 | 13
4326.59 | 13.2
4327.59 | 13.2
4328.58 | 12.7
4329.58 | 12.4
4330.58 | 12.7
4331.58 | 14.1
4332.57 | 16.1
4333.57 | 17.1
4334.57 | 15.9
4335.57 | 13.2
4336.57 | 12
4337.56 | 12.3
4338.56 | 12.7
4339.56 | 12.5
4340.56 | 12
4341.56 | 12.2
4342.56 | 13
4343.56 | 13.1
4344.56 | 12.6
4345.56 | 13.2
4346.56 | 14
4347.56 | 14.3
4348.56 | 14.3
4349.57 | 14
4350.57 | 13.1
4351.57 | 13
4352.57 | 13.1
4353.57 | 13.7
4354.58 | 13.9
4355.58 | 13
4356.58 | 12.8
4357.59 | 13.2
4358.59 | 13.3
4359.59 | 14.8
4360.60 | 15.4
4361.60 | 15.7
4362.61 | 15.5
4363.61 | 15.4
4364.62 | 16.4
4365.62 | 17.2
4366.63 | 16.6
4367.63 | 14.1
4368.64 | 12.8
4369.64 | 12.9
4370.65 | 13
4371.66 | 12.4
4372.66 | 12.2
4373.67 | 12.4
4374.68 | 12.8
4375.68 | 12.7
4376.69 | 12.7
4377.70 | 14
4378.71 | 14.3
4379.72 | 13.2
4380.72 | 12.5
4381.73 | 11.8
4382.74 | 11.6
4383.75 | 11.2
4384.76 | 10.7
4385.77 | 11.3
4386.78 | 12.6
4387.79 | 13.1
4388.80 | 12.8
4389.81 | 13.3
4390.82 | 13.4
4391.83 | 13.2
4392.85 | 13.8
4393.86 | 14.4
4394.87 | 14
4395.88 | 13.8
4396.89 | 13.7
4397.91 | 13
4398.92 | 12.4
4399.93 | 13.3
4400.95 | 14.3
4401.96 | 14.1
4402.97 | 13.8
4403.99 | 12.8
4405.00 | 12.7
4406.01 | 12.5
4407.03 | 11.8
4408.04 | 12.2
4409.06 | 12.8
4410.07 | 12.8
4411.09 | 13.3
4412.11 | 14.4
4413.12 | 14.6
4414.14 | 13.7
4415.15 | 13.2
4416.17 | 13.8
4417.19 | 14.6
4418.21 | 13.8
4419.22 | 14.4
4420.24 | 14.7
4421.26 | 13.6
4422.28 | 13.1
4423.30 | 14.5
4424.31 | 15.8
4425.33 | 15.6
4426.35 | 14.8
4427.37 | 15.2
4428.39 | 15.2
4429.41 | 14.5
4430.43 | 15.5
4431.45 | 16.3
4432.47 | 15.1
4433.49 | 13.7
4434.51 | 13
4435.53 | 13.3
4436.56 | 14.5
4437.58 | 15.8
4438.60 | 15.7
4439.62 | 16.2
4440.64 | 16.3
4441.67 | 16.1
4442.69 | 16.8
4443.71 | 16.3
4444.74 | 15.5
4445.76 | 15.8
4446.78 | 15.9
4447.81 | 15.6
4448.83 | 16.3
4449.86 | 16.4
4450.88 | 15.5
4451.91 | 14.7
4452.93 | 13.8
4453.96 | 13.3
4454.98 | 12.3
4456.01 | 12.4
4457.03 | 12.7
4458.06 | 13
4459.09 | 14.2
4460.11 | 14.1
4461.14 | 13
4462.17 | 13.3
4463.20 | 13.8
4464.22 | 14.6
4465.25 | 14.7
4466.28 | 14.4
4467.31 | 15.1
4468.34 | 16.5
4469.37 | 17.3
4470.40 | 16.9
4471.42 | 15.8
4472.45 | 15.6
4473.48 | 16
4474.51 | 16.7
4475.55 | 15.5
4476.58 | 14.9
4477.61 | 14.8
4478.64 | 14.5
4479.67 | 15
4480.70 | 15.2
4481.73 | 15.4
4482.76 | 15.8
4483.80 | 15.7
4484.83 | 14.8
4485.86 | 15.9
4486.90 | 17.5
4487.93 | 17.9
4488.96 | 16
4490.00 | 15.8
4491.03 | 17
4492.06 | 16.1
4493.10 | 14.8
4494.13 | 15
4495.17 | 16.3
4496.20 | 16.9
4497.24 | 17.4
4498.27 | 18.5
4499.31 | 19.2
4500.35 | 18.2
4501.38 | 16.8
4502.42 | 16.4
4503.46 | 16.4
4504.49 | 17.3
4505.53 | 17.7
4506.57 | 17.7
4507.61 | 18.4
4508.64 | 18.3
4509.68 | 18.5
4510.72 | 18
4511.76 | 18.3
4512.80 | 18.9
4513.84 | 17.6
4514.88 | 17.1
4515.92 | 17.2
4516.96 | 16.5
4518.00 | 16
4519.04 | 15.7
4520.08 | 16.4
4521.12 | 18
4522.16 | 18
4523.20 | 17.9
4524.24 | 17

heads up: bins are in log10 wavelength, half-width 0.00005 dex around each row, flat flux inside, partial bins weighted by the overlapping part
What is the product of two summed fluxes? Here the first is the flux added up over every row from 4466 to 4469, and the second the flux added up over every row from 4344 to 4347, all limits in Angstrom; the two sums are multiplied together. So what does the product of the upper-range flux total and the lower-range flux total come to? 1831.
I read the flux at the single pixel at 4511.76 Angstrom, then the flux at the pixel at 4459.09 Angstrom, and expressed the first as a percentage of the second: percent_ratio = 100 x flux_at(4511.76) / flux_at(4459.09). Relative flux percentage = 129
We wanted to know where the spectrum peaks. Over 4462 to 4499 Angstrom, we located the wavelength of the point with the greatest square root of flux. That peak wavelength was 4498.27 Angstrom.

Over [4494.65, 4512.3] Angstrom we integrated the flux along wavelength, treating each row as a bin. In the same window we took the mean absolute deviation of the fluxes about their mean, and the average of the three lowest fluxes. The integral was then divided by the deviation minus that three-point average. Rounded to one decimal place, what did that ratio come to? -19.9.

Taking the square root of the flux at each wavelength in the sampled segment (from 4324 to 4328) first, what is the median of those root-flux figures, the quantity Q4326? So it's 3.62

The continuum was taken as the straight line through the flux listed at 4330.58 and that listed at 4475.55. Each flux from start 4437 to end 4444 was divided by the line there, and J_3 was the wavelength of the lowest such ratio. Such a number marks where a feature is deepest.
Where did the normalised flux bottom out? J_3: 4438.60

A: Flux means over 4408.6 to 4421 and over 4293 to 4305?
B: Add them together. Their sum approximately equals 23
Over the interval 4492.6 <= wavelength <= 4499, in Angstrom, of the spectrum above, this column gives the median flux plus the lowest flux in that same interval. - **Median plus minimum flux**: 31.4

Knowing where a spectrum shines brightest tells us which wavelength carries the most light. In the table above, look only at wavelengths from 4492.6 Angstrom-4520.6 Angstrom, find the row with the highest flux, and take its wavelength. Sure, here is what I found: 4499.31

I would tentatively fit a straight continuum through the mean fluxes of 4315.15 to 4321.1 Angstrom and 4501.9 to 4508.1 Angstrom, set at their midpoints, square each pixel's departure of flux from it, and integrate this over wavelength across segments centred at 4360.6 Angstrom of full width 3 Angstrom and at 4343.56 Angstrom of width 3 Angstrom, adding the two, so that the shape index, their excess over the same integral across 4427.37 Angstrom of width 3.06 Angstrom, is 6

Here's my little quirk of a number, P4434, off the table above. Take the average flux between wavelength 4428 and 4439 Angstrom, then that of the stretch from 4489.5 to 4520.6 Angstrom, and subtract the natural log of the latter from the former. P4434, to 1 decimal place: 11.9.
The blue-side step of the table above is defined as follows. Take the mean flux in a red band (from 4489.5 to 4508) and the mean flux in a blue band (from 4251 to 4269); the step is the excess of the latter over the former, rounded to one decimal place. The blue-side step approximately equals -5.0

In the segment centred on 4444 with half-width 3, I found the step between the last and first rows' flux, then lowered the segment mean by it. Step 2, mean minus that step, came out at 16.3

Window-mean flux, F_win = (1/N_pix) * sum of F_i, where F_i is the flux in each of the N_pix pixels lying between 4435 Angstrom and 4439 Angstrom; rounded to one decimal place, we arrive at 14.8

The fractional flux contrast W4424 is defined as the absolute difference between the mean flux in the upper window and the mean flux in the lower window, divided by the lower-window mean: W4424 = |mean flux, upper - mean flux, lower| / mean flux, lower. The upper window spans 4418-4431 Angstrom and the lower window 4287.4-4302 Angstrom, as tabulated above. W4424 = 0.45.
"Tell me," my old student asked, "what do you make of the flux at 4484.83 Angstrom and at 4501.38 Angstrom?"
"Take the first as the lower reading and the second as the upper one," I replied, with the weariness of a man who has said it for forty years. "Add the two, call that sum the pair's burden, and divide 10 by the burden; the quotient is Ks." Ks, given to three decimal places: 0.316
